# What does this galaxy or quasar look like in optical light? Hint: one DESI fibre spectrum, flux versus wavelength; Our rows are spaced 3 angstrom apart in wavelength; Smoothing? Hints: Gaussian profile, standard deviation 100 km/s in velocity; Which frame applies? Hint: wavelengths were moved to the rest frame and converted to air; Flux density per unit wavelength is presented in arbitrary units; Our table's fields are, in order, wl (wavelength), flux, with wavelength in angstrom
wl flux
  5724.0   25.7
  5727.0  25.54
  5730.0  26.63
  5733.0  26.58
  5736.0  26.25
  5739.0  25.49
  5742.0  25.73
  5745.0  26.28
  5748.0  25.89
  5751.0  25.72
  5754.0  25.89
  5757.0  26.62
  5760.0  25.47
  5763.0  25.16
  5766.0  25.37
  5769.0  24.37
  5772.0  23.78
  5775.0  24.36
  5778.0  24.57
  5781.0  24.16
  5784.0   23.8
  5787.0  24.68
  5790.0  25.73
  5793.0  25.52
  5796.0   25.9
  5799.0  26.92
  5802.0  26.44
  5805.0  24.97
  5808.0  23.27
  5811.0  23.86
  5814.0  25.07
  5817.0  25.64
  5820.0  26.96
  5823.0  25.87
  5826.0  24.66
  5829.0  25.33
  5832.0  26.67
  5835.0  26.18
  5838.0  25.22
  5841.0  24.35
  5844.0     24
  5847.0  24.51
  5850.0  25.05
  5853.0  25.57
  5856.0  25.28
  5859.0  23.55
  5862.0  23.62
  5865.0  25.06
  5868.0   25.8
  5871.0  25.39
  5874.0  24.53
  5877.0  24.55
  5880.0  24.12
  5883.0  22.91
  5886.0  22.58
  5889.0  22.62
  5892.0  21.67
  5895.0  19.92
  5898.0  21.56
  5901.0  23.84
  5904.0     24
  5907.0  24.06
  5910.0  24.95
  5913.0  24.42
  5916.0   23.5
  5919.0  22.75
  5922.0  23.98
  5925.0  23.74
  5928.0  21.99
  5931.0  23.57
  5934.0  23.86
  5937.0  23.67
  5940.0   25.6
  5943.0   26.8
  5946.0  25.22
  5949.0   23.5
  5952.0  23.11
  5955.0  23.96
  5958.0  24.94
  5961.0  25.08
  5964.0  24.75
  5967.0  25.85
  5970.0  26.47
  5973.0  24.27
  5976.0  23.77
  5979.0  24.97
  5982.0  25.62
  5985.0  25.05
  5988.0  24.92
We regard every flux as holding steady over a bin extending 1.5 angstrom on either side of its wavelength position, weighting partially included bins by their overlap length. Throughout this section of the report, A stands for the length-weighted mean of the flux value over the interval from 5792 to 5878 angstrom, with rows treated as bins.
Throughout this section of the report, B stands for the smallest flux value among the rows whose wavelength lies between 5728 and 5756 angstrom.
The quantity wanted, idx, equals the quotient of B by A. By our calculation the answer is 1.01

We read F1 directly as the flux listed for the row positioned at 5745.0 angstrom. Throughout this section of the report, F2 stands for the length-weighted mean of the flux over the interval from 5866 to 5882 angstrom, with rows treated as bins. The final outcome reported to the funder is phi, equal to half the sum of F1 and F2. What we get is 25.6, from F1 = 26.28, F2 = 24.8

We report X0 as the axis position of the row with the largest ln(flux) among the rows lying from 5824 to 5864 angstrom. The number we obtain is 5832.0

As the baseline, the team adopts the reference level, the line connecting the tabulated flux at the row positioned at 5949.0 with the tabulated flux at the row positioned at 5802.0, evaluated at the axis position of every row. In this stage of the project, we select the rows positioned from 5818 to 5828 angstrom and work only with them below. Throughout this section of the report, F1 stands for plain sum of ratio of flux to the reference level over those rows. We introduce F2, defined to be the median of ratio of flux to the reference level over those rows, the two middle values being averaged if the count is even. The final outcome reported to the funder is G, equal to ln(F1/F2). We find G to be 1.10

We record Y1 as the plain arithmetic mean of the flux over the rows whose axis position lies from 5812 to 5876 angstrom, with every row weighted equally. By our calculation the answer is 25.2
